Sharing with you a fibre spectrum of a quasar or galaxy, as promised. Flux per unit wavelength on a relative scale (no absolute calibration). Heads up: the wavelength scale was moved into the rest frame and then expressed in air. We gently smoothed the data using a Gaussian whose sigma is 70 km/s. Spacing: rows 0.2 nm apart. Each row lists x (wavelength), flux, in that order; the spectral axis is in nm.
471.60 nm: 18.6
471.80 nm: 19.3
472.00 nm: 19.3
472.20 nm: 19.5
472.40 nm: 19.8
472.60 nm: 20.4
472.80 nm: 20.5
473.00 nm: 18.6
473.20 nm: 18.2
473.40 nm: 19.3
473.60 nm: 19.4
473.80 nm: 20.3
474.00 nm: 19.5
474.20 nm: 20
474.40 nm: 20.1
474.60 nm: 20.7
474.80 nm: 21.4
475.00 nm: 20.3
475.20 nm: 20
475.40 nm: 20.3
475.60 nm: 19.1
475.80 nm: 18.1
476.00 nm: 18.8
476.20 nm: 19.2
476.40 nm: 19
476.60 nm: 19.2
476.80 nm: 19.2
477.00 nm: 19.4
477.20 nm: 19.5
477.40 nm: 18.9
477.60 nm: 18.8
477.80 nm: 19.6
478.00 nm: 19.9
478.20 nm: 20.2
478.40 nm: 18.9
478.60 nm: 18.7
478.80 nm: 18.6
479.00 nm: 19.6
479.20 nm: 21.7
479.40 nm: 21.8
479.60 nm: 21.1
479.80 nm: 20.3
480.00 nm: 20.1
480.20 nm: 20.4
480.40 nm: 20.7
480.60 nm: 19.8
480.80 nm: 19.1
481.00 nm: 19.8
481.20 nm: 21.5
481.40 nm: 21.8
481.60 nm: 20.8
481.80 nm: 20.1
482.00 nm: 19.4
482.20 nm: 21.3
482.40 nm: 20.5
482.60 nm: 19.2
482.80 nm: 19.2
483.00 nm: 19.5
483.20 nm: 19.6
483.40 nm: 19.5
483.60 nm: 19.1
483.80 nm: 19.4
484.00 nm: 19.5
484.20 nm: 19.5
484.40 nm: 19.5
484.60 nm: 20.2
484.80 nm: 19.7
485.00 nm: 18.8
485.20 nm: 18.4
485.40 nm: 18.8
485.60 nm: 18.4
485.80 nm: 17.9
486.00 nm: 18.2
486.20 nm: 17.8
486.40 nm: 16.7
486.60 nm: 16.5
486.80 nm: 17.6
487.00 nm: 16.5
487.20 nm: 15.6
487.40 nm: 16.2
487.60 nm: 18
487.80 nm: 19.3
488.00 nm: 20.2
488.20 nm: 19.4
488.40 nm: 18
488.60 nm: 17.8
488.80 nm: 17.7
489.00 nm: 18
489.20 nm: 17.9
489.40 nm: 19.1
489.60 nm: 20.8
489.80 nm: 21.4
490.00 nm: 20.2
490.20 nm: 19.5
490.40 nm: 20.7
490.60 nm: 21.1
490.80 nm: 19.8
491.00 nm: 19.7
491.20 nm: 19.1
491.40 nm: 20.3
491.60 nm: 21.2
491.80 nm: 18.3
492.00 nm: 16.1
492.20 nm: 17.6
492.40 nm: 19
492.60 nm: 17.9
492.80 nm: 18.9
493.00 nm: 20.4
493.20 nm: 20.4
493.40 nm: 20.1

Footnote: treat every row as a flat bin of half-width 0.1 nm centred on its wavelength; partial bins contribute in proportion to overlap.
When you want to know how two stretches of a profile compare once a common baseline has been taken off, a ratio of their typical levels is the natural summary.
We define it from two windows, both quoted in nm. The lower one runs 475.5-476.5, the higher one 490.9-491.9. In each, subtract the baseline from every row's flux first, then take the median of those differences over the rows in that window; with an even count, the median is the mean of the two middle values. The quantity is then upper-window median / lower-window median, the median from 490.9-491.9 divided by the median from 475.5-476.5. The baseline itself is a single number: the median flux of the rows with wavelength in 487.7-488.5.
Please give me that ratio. -1.0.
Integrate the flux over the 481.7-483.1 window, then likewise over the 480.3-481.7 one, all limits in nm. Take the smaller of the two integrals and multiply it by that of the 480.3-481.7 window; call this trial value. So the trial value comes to 799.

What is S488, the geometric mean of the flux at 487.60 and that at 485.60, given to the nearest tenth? 18.2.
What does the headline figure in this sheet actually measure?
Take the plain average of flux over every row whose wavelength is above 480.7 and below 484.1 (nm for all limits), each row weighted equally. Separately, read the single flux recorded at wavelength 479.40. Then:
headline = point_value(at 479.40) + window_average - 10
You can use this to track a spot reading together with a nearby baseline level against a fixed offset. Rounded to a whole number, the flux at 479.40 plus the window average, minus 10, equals 32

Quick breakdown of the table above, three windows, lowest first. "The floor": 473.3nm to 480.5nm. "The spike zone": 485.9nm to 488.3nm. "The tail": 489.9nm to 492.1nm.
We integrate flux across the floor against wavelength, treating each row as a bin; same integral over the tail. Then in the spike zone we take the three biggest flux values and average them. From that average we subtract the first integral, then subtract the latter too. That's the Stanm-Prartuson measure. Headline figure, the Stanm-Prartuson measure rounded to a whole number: -166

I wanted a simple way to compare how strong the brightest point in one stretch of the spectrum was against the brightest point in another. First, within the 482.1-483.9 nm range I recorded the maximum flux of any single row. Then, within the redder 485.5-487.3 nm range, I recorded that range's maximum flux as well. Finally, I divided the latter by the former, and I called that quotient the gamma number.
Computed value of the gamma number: 0.86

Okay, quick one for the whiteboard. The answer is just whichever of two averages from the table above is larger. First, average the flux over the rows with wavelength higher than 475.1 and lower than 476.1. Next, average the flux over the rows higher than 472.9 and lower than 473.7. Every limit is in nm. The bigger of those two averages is 19.3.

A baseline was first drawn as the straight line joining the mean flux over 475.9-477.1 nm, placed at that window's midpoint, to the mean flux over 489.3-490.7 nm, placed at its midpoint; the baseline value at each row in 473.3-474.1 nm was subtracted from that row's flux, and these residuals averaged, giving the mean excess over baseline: 0.75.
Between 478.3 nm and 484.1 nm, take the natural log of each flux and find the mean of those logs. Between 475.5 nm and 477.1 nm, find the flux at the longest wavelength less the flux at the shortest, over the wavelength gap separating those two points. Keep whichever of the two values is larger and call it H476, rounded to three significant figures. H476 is 3.00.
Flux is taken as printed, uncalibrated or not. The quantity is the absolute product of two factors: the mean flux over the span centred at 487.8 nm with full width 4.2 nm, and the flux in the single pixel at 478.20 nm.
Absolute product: 366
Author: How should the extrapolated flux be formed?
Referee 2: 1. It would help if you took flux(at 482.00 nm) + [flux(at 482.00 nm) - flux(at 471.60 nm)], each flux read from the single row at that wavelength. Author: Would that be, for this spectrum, 20.2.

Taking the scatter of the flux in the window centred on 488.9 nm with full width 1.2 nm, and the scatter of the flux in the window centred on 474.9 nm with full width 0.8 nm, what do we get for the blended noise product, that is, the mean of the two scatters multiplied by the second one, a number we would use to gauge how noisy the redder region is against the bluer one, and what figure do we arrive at 0.3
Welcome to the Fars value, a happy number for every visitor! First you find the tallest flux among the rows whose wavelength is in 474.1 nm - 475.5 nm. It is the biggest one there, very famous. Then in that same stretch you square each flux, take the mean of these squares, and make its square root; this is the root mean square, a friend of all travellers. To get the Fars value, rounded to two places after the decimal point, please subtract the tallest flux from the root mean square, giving -0.99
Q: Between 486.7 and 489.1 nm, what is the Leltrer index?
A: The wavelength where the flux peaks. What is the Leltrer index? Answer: 488.00 nm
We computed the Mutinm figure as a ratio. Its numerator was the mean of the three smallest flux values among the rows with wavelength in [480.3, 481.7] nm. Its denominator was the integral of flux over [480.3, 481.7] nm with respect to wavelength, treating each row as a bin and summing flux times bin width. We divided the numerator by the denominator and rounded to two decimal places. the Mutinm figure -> 0.68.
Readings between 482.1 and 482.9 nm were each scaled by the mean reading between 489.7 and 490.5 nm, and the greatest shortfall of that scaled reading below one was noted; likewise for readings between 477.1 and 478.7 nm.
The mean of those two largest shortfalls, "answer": 0.073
